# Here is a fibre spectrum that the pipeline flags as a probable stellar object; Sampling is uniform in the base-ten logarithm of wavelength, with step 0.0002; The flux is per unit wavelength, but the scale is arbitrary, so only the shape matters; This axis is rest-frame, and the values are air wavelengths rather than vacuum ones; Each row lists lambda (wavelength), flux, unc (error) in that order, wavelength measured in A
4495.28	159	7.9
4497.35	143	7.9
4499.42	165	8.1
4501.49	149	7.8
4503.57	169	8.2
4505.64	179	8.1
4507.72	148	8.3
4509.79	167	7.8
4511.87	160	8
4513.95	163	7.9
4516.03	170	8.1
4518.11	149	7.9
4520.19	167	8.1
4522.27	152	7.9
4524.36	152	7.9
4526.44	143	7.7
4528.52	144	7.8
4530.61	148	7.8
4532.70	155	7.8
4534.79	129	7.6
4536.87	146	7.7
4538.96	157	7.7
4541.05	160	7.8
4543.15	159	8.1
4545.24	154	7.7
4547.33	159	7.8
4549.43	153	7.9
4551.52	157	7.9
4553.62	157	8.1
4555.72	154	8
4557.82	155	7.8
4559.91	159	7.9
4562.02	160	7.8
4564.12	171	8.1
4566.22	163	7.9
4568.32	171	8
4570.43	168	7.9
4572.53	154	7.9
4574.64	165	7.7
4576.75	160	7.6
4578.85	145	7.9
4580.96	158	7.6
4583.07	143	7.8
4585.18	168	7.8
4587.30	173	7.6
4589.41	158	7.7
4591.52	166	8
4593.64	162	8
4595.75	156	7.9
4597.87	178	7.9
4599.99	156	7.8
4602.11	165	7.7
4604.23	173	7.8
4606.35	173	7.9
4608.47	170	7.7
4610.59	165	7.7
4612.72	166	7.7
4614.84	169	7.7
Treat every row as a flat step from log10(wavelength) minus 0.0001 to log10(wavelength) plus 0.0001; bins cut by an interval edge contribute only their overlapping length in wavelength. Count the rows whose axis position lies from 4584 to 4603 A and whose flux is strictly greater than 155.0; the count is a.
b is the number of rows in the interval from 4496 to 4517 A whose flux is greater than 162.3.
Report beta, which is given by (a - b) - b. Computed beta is -3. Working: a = 9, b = 6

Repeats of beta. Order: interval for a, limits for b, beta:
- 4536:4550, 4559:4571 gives -4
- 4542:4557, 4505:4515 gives -2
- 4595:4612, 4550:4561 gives 8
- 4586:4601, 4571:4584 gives 5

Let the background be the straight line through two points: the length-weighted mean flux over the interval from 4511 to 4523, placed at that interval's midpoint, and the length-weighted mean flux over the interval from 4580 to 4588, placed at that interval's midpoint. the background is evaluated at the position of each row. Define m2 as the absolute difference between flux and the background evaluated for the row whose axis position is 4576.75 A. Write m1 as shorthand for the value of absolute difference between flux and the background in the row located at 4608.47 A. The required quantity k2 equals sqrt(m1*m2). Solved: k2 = 1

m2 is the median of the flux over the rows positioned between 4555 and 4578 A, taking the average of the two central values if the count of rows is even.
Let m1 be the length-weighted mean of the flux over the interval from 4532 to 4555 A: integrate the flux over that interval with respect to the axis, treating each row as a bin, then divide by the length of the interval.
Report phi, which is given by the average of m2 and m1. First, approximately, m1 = 153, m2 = 160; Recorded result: 157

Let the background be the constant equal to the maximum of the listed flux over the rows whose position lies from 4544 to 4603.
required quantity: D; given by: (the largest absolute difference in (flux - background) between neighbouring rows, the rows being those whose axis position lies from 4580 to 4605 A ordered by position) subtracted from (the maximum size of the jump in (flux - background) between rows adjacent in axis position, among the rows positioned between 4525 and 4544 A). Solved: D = 1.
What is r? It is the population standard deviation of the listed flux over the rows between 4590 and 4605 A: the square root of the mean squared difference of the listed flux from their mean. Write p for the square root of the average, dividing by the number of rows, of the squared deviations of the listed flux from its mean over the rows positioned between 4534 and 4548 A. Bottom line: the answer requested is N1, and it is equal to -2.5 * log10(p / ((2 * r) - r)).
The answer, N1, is -0.34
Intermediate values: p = 10.4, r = 7.6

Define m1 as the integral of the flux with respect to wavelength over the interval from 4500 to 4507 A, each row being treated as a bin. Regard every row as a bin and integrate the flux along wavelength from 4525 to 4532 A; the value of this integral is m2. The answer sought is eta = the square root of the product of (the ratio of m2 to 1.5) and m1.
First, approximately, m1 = 1153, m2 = 1022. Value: 886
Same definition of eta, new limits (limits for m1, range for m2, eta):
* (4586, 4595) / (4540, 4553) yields 1419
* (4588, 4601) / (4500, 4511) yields 1589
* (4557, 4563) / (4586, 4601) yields 1248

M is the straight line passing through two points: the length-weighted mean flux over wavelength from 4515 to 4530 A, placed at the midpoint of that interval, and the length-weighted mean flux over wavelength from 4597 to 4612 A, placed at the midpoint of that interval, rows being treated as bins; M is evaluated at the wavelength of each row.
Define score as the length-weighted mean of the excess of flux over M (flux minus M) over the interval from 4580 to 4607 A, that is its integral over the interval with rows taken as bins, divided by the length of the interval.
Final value -2.7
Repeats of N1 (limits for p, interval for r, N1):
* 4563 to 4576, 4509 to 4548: 0.55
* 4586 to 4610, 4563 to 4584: 0.28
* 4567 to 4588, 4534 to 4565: -0.15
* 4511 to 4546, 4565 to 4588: -0.01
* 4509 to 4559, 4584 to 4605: -0.19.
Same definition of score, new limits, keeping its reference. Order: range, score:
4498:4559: 1.0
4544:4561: -3.0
